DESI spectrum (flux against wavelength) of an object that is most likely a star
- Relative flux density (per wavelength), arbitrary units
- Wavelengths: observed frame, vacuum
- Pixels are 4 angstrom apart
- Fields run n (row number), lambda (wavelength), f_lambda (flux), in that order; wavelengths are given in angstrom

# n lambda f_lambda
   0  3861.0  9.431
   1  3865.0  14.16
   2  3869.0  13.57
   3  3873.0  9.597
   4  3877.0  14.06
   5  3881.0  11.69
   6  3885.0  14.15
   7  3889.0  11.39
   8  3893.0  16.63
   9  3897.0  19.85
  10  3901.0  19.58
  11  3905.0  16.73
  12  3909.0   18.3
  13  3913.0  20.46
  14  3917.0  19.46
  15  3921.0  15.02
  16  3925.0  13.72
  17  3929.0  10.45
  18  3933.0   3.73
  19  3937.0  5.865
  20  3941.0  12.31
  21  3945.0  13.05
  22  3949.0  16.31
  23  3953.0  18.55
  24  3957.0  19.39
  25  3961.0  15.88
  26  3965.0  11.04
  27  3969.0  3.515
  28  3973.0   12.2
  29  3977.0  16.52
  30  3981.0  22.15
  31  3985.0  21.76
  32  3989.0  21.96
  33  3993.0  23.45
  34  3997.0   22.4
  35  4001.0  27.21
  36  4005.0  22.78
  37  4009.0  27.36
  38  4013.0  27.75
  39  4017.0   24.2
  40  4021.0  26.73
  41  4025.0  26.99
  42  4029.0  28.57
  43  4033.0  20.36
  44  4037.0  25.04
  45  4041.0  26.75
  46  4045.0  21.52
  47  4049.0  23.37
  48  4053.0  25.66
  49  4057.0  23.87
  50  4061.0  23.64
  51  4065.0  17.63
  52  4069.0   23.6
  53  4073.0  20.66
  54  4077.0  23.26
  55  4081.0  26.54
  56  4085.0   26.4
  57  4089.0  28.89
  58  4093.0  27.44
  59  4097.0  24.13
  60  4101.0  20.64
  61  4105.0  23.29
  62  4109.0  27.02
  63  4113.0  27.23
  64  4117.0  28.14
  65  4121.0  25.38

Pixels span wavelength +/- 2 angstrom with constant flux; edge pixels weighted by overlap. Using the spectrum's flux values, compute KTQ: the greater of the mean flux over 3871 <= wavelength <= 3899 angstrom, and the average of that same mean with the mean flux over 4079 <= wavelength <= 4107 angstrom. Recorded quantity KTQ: 19.6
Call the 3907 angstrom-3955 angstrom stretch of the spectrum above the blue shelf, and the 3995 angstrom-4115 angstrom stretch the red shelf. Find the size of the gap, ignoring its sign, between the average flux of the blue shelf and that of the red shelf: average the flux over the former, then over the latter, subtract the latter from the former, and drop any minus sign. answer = 10.8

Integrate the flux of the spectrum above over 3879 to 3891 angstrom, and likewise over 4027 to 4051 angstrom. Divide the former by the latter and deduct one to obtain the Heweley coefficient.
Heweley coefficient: -0.7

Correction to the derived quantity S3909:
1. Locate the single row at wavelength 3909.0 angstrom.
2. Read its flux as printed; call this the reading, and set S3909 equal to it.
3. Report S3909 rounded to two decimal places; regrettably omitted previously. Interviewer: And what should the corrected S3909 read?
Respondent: 18.30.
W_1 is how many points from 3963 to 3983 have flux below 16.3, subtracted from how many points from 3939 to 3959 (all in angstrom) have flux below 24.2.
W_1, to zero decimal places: 2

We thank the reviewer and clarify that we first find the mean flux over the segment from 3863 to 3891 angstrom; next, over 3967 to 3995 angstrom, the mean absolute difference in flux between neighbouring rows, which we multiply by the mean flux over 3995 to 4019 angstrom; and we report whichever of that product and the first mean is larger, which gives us 87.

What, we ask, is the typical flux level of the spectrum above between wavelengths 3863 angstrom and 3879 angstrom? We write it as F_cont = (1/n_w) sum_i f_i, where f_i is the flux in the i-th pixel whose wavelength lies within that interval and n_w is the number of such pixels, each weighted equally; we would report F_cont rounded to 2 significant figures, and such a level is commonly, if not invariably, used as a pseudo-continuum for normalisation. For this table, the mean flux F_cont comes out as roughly 13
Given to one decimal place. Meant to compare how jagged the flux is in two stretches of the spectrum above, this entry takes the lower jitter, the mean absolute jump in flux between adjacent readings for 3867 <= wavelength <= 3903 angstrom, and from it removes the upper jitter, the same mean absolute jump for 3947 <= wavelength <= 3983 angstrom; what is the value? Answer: -1.6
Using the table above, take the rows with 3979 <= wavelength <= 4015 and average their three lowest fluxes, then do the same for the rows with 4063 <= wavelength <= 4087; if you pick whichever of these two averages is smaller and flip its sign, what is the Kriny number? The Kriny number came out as -21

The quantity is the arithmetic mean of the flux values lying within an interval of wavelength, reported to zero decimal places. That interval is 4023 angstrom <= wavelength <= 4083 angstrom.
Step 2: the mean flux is 24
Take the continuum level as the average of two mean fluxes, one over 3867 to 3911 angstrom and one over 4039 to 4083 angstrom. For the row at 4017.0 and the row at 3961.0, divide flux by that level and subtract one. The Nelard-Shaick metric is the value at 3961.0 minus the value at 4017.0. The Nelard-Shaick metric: -0.43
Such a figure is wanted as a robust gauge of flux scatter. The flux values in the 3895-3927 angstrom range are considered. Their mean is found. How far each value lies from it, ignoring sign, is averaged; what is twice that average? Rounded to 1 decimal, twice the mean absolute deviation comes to 4.1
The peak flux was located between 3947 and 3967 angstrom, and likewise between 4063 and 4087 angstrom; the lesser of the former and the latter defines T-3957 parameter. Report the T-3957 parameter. 19.4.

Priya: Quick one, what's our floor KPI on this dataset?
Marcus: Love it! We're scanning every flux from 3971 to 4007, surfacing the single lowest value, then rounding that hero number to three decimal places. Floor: 12.200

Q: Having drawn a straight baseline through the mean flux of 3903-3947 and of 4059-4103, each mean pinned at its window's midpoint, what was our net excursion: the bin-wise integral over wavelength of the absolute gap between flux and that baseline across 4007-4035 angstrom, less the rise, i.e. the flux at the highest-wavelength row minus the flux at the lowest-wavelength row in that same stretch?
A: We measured 180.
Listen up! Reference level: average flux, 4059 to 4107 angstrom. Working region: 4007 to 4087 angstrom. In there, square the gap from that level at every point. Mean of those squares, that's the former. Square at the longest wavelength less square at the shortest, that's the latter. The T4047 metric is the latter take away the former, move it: -14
